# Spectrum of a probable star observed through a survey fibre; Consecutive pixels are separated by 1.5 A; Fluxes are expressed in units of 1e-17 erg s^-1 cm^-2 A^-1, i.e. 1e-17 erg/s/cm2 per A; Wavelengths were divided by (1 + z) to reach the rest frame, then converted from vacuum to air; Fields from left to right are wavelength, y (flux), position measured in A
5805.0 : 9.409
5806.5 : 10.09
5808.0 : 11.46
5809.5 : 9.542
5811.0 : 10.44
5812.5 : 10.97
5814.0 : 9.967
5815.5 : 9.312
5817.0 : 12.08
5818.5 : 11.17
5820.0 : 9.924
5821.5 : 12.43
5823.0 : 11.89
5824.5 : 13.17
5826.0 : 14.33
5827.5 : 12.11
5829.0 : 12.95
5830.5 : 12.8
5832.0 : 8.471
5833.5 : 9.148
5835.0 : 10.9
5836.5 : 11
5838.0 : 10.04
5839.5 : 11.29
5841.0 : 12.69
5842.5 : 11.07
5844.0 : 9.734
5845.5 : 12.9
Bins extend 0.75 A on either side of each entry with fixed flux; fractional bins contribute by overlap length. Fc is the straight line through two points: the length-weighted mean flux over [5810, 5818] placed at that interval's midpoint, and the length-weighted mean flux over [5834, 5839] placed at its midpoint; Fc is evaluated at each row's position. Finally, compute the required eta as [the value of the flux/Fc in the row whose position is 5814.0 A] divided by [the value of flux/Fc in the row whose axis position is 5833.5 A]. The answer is 1.10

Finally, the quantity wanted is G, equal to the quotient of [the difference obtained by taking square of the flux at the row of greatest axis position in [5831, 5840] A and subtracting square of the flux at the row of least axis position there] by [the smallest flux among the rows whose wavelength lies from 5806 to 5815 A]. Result 5.8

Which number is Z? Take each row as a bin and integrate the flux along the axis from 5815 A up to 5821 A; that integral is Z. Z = 64.5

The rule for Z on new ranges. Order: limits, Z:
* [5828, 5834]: 65.8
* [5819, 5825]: 70.6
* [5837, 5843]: 67.6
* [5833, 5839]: 62.2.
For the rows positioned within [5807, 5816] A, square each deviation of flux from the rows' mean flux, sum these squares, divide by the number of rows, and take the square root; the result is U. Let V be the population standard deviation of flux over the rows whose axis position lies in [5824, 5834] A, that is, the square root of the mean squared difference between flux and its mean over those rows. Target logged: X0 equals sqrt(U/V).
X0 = 0.61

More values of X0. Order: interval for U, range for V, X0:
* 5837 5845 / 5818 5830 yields 0.92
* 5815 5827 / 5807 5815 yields 1.50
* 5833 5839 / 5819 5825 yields 0.79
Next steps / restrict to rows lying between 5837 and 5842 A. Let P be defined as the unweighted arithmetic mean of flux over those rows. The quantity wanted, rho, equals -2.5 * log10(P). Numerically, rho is -2.64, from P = 11.3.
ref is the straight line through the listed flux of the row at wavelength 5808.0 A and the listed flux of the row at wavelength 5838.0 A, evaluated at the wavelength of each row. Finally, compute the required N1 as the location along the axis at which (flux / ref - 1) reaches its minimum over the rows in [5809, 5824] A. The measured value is 5809.5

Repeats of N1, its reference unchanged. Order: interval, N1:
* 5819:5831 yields 5820.0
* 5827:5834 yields 5832.0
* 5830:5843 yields 5832.0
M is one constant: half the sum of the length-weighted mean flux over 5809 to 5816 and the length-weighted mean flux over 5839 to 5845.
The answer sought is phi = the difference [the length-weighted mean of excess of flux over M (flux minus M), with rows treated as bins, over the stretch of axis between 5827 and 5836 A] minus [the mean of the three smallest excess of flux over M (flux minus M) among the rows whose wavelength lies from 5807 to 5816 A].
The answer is 1.4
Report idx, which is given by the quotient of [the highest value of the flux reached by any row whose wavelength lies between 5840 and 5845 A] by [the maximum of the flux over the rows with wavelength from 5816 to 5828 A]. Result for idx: 0.89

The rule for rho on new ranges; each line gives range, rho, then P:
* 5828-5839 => -2.58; 10.8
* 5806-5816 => -2.53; 10.3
